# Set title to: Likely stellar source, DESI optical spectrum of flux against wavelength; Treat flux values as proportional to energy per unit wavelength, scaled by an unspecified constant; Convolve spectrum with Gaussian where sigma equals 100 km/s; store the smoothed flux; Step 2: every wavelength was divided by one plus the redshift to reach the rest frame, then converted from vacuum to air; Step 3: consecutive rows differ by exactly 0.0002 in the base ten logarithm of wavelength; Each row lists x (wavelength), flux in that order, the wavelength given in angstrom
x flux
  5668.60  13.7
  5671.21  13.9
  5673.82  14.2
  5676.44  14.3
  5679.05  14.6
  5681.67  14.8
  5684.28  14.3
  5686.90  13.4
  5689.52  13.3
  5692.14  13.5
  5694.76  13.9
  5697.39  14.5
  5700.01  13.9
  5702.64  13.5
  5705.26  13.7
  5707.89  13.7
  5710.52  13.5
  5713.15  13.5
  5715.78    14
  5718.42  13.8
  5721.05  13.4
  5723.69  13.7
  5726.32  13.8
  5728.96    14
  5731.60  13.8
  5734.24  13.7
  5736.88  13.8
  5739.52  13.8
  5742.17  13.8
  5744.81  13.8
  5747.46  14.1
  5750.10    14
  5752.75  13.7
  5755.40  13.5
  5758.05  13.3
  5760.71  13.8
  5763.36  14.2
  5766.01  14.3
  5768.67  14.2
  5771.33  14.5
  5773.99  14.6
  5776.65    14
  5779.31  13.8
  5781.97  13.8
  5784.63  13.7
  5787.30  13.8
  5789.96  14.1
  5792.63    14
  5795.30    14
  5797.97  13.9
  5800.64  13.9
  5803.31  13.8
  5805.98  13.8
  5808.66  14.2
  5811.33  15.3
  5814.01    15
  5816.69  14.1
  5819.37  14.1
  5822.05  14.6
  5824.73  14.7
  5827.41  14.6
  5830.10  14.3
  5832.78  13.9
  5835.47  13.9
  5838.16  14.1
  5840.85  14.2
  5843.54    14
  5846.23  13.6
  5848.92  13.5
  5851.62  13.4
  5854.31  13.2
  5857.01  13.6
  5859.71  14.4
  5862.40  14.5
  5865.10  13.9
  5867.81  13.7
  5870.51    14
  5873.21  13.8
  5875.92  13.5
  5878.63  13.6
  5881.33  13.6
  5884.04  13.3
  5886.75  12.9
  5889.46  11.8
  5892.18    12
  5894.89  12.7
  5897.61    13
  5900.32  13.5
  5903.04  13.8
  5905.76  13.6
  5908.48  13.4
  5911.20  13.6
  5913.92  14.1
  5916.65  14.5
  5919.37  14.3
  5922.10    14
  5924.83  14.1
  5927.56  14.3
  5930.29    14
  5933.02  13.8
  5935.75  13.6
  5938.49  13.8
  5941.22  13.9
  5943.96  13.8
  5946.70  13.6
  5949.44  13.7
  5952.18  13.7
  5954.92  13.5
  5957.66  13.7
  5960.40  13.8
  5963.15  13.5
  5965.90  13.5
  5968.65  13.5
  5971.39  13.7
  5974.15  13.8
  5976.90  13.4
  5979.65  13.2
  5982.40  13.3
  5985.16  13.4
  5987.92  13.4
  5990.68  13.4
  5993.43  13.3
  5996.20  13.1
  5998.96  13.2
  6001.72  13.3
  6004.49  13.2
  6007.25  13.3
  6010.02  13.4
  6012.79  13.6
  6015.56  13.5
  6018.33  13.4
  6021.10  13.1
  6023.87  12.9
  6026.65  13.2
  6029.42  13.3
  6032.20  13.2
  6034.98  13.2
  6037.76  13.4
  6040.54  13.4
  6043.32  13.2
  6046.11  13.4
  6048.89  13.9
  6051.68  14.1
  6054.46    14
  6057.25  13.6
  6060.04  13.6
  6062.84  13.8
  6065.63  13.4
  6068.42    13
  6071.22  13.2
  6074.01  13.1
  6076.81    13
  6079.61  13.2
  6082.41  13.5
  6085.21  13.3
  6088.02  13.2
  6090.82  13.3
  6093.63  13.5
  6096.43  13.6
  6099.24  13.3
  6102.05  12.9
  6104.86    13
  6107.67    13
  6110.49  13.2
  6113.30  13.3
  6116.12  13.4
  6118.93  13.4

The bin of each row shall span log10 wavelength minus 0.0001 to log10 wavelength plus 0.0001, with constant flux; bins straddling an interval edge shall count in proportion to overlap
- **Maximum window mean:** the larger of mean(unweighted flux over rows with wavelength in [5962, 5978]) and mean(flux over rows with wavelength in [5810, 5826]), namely 14.6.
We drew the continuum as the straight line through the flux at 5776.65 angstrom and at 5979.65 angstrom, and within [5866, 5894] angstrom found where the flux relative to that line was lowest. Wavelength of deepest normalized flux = 5889.46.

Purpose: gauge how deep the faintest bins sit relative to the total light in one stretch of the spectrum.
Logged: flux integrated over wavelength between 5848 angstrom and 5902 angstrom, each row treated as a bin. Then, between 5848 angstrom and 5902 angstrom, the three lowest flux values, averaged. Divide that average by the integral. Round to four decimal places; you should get 0.0168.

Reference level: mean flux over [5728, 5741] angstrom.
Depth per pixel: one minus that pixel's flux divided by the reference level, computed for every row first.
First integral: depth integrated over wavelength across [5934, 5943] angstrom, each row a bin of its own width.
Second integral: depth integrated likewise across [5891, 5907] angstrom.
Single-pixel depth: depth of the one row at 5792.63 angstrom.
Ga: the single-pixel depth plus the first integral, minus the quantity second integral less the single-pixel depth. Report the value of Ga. -0.8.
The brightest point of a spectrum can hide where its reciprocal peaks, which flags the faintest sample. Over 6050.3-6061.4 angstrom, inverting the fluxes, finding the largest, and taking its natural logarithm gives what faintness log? -2.610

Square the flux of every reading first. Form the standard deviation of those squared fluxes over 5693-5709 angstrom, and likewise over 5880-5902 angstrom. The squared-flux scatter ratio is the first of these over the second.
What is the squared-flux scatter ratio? 0.6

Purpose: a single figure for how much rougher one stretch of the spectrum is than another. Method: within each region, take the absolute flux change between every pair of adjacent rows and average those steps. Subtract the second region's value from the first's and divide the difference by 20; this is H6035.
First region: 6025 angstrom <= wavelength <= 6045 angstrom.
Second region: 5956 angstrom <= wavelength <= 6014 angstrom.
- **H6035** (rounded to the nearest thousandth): -0.001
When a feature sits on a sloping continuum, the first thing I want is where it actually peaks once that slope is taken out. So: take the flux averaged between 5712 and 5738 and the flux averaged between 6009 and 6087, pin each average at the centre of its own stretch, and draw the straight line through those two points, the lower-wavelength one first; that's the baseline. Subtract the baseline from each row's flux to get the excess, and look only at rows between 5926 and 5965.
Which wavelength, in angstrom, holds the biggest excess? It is 5927.56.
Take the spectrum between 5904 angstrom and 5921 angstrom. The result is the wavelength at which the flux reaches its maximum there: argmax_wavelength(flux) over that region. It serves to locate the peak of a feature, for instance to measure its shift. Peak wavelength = 5916.65 angstrom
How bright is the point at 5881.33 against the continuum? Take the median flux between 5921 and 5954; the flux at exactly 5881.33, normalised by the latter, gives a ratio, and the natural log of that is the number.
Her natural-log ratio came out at -0.015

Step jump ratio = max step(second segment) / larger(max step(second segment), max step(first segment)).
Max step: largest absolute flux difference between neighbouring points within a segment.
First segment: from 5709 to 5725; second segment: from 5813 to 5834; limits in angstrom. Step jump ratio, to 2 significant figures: 1.0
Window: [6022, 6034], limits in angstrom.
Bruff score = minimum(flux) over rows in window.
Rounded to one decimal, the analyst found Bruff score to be 12.9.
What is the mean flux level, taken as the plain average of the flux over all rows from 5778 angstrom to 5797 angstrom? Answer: 13.9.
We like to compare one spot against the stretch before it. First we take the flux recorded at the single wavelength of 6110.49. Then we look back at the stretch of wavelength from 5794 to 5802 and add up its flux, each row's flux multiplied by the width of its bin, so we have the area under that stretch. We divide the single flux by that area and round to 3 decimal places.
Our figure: 0.118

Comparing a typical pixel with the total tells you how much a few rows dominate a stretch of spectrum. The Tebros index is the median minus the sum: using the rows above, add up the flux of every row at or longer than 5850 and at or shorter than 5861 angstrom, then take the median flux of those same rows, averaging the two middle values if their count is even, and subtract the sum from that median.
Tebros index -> -41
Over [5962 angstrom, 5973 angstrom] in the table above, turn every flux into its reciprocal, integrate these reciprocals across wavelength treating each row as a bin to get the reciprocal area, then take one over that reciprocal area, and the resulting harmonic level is 1.23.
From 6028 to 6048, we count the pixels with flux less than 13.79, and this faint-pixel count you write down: 7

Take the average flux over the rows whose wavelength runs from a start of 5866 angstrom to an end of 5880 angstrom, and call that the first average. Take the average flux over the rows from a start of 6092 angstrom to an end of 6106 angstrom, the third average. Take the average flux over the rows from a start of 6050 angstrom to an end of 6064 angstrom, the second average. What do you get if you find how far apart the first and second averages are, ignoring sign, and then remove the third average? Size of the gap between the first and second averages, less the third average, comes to -13.2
